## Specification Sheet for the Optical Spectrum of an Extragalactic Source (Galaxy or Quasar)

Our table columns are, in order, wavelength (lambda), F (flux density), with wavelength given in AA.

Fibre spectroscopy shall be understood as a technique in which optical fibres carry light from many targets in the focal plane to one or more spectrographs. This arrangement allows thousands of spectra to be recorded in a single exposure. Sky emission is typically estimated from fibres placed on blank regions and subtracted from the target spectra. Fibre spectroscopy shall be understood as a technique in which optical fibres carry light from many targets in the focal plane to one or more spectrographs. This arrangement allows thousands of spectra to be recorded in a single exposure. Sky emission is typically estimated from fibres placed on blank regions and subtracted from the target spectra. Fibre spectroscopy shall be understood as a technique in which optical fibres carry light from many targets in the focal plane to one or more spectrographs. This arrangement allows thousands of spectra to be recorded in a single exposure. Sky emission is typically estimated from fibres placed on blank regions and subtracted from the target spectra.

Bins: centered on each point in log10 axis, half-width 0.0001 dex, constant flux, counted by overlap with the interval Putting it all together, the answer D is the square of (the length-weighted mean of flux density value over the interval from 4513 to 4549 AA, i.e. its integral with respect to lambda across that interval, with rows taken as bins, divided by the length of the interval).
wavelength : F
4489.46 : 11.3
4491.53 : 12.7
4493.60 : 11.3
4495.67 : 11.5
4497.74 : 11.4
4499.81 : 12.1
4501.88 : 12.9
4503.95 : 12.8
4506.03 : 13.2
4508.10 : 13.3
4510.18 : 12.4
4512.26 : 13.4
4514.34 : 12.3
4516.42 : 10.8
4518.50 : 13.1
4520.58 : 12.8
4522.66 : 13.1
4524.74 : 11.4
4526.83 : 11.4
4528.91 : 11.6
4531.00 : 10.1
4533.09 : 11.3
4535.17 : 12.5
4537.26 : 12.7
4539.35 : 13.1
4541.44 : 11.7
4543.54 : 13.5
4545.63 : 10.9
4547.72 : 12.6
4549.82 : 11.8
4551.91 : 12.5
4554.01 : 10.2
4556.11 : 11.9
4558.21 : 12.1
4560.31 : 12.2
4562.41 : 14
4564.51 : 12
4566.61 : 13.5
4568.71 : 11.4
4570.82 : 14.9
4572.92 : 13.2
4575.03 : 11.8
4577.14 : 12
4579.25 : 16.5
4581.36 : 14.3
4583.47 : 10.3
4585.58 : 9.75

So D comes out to 145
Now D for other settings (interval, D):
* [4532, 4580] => 156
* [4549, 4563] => 145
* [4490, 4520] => 153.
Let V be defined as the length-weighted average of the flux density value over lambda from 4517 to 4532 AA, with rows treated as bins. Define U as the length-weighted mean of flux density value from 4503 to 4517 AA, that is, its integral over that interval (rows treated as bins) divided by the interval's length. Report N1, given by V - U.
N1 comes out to -0.7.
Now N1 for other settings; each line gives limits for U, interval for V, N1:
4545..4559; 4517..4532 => 0.2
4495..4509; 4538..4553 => -0.2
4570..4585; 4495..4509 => -0.7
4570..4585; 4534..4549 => -0.7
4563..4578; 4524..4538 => -1.2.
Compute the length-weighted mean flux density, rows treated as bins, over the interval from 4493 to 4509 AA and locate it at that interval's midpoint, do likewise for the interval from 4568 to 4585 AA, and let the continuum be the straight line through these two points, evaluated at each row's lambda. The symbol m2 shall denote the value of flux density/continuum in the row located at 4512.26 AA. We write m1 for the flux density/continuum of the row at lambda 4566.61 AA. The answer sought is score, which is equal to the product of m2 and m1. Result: 1.13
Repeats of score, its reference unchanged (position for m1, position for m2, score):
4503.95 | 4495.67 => 0.97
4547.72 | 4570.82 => 1.14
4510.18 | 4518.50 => 1.05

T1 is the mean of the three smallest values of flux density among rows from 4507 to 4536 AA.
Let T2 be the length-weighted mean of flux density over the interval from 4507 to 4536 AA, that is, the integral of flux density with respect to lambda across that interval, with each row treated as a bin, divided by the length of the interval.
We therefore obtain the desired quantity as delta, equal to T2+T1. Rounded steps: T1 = 10.7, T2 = 12.1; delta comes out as 22.8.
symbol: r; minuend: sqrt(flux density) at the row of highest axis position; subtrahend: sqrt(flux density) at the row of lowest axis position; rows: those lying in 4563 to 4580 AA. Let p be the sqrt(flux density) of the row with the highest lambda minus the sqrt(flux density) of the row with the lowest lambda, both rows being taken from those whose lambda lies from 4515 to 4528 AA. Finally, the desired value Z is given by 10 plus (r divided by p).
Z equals 17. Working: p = 0.09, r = 0.6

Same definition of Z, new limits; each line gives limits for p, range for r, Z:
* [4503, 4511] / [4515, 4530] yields 8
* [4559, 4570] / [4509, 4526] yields 11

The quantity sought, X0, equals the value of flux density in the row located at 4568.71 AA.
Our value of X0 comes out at 11.4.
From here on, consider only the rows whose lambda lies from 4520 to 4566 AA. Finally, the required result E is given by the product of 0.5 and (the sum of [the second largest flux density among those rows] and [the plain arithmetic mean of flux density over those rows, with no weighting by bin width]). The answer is 12.8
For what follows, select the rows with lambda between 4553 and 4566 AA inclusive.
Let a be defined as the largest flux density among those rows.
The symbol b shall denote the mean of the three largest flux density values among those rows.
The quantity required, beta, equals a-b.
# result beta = 1.2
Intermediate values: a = 14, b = 12.8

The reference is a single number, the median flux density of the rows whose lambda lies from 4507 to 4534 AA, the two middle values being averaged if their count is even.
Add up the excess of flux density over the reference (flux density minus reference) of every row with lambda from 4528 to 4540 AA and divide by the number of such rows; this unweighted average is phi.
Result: -0.4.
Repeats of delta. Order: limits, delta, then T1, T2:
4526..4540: 22.7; 10.9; 11.8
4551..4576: 23.6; 11.1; 12.5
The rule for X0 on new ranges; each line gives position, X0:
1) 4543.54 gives 13.5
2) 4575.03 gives 11.8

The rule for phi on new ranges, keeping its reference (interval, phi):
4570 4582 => 1.5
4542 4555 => -0.4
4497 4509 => 0.3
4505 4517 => 0.3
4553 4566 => -0.2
